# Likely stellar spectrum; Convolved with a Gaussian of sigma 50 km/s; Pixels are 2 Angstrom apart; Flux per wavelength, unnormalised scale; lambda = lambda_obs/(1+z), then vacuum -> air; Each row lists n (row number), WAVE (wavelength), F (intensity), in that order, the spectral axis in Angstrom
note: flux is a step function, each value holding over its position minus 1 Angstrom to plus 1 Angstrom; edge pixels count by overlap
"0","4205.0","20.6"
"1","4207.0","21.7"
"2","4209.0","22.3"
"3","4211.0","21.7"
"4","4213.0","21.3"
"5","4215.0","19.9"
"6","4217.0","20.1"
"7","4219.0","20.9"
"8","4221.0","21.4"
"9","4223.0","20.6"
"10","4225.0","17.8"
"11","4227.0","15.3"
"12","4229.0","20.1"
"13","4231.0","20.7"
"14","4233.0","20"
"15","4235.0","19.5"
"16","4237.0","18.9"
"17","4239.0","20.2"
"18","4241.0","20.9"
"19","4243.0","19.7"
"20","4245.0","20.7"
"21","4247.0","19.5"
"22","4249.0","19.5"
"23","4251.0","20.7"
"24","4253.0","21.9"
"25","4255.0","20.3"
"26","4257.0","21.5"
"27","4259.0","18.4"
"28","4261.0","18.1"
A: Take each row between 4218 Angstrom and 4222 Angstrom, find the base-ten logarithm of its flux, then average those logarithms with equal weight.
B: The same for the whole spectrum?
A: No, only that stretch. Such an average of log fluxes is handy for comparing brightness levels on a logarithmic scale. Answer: 1.33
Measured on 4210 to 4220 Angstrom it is 1.32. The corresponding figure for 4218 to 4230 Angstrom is 1.28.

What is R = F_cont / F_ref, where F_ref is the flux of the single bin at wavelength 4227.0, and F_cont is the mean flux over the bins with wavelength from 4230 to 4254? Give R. 1.32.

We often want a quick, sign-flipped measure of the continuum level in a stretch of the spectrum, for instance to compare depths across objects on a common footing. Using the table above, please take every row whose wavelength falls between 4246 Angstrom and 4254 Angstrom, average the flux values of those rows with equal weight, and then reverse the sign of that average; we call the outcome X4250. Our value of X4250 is -20.4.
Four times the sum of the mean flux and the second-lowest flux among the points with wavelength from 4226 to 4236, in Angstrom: 154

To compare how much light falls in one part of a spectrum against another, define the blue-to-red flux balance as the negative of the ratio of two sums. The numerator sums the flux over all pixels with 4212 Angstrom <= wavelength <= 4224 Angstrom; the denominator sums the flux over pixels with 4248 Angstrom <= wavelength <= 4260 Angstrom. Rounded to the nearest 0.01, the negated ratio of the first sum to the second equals -1.02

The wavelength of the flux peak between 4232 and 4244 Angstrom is 4241.0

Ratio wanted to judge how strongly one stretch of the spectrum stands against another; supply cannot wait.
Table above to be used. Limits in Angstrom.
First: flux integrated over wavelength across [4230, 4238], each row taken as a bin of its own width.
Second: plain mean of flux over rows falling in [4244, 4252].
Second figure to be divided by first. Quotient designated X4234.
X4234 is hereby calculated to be 0.127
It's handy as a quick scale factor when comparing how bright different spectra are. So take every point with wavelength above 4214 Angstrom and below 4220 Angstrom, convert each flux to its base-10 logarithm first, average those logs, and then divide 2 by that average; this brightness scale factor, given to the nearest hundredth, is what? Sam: 1.53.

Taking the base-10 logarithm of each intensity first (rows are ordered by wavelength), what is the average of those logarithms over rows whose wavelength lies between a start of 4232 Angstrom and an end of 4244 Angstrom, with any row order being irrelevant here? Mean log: 1.30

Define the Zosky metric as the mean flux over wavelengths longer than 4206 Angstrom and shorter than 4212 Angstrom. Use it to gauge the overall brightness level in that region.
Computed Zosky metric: 21.9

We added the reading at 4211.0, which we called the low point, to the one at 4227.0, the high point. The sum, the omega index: 37.0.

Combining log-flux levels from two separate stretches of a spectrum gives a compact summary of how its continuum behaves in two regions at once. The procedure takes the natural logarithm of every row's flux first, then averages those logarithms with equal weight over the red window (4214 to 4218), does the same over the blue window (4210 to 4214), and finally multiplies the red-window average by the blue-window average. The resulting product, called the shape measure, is 9.19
